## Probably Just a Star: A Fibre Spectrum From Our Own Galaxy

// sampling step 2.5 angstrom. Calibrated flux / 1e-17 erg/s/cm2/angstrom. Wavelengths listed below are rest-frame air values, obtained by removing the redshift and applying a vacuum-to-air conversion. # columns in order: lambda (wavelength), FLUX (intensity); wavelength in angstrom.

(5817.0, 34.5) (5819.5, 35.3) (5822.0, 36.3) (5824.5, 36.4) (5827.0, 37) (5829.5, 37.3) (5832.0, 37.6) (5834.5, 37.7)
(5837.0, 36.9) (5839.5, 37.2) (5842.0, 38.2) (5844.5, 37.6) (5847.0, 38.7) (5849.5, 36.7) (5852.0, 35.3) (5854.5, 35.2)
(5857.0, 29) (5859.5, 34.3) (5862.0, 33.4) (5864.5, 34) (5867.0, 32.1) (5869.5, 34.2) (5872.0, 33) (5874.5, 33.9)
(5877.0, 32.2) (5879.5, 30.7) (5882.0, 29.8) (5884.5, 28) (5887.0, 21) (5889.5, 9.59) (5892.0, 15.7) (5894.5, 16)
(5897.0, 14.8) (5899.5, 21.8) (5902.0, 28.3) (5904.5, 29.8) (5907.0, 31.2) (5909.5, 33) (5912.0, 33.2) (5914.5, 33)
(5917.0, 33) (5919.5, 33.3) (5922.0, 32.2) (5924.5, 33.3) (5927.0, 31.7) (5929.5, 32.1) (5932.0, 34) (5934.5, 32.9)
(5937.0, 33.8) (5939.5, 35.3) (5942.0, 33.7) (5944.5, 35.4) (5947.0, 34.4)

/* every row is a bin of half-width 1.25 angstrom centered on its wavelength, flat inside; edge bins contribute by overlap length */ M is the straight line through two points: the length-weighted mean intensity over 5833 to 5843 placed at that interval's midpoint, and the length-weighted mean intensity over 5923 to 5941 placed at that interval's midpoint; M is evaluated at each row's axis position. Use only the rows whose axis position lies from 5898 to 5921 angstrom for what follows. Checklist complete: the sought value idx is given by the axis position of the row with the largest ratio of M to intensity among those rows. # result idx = 5899.5 angstrom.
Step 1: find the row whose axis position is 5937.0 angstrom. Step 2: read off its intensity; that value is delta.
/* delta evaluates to 33.8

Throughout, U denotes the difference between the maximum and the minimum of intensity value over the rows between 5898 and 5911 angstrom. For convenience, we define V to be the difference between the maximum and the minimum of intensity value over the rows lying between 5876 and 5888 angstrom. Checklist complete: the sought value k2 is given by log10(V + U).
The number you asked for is 1.4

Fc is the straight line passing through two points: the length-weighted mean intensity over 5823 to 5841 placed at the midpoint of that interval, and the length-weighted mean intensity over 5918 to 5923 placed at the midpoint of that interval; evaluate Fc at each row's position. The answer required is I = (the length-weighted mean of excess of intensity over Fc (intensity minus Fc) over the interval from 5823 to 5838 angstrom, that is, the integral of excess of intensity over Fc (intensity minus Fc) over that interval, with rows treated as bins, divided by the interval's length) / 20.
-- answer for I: 0.0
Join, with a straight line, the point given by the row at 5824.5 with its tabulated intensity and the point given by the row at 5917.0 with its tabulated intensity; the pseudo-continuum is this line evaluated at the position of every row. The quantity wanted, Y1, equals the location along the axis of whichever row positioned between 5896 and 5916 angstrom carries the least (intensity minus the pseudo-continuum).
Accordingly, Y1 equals 5897.0 angstrom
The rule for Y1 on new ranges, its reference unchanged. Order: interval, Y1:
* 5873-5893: 5889.5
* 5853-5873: 5857.0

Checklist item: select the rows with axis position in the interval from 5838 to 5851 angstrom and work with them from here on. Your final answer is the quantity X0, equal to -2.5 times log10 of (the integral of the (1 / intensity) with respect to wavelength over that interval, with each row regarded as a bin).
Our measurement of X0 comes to 1.15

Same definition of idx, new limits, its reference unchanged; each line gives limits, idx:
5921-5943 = 5927.0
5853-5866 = 5857.0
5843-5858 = 5857.0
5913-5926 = 5922.0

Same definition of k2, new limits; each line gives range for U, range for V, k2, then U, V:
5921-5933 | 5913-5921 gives 0.4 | 2.3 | 0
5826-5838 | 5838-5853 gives 0.6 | 0.8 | 3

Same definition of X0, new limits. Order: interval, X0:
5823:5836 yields 1.14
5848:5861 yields 1.04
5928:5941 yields 1.03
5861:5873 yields 1.11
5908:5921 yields 1.01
